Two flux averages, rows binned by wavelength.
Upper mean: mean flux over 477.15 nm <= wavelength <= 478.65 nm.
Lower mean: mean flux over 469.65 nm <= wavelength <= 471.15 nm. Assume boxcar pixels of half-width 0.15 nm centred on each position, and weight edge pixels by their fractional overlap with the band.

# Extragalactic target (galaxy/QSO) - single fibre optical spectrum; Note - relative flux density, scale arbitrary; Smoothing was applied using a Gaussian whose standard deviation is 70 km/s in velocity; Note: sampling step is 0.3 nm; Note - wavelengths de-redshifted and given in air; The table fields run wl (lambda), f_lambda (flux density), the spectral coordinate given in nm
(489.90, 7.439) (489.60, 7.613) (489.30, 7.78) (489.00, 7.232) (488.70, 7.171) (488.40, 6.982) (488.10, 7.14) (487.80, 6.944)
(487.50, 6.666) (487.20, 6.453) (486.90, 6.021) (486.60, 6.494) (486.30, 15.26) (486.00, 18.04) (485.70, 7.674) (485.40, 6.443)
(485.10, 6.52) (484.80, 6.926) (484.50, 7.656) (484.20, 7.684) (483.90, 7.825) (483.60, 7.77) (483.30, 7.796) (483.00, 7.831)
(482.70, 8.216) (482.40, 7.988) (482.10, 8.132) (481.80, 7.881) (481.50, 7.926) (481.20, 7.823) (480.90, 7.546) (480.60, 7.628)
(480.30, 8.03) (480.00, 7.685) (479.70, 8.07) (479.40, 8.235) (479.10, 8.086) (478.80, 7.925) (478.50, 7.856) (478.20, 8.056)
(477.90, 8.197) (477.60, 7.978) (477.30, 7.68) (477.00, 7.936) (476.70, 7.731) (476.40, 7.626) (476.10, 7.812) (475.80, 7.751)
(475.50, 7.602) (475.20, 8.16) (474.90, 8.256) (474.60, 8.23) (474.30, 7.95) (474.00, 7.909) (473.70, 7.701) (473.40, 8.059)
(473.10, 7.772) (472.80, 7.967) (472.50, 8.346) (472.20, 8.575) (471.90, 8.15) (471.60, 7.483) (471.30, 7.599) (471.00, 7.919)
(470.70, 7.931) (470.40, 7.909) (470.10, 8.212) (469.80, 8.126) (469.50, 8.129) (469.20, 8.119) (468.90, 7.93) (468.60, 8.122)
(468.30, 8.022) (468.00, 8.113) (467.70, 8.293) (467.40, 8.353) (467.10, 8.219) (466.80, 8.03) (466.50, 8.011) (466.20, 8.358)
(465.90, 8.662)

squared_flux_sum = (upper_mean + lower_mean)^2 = 255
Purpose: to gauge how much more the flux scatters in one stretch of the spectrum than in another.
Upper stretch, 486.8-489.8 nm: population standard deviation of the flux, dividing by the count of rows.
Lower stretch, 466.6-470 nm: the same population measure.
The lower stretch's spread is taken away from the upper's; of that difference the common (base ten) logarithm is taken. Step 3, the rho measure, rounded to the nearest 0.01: -0.42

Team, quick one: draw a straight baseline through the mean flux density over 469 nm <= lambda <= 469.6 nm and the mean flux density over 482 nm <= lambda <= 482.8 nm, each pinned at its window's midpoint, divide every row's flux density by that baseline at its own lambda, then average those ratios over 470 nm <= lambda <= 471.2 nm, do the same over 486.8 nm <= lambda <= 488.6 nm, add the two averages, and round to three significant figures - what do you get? 1.81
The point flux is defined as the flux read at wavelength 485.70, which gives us 7.674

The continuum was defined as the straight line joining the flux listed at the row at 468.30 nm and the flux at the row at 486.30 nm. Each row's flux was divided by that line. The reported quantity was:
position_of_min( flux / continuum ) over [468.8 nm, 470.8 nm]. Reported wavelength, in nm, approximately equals 470.70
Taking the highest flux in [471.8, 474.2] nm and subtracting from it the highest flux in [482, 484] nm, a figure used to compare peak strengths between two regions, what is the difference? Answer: 0.4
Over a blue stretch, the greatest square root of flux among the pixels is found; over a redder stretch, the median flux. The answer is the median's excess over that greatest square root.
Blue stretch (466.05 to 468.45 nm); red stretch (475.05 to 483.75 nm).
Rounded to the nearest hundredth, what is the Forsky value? 4.99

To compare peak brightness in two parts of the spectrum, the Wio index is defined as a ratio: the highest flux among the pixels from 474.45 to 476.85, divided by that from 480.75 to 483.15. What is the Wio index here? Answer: 1.00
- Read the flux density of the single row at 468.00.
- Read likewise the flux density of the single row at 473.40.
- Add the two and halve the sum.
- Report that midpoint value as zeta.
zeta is 8.1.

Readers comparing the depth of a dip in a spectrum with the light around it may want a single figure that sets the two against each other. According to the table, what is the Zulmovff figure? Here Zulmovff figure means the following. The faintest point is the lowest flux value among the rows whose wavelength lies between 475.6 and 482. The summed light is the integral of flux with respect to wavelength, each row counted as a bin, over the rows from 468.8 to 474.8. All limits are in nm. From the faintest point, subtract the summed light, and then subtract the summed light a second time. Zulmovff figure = -88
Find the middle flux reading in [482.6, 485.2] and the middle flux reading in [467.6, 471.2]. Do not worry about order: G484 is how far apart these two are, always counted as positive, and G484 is 0.35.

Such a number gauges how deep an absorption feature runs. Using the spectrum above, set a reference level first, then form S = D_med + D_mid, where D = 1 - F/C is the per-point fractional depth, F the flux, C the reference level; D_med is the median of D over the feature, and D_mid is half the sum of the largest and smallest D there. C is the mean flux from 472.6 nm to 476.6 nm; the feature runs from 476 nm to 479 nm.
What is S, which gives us 0.002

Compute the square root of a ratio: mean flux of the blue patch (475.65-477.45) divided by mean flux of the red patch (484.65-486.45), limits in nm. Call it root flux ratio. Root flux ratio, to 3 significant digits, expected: 0.874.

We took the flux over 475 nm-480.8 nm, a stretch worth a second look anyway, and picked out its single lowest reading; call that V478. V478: 7.602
